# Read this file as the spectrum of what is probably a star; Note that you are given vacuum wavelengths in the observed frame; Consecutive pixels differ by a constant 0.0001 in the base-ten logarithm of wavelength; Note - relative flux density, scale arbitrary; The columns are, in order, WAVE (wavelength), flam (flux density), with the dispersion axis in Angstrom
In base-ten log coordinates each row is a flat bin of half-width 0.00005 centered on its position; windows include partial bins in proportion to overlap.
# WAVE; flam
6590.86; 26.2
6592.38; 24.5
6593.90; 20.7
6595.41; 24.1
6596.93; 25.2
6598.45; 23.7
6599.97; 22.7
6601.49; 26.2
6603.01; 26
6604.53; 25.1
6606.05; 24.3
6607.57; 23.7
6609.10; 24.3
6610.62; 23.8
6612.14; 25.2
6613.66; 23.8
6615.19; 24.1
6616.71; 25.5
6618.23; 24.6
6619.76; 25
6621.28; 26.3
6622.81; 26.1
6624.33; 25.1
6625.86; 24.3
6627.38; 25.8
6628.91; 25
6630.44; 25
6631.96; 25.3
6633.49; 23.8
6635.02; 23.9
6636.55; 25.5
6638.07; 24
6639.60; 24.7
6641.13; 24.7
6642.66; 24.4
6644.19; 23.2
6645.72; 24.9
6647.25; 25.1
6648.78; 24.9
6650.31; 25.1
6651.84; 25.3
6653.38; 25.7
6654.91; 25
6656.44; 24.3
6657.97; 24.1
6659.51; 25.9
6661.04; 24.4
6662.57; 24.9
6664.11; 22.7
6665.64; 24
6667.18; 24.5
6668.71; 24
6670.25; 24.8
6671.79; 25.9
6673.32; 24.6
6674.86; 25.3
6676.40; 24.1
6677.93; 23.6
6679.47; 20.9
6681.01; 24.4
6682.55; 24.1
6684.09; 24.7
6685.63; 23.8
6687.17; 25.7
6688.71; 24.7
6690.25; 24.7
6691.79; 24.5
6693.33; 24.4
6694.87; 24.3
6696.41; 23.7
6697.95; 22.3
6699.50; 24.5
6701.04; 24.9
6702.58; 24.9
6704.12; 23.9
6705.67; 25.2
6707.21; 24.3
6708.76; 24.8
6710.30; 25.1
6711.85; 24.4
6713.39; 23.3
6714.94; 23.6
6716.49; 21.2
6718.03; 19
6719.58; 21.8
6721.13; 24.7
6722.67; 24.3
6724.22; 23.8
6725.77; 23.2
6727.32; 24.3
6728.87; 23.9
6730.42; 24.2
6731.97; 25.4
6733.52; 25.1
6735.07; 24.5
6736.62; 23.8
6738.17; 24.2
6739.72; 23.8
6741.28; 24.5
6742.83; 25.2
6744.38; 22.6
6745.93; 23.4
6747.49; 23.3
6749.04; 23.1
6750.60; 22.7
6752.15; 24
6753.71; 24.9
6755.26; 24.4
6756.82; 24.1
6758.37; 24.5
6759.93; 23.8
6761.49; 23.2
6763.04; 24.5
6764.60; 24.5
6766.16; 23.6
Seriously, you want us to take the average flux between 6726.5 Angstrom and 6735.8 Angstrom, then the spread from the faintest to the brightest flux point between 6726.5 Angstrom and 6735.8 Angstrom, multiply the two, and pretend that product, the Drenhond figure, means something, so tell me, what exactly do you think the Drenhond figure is 37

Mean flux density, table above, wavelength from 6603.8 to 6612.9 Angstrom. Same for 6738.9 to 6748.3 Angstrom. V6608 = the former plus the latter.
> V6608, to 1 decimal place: 48.2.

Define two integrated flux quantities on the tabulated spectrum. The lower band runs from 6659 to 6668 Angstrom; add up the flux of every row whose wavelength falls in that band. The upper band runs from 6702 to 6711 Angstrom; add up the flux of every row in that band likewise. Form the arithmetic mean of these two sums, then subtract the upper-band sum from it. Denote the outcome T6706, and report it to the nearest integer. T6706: -1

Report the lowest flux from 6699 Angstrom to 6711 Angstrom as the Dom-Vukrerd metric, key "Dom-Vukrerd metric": 23.9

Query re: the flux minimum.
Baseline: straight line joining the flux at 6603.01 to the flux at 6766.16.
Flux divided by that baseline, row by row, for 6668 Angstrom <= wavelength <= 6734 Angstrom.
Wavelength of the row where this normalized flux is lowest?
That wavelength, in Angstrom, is 6718.03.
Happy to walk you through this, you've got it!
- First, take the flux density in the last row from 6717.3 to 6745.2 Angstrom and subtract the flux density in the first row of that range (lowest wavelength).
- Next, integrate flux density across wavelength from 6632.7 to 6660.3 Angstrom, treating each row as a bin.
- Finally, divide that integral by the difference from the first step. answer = 189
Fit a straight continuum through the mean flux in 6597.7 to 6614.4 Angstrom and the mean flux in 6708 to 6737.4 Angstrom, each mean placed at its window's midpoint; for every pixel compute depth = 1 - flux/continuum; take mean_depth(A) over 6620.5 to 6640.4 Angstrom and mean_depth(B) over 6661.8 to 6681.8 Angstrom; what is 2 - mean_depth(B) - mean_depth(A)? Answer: 2.03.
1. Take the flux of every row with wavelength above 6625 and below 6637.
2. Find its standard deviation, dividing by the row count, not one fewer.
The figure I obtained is 0.70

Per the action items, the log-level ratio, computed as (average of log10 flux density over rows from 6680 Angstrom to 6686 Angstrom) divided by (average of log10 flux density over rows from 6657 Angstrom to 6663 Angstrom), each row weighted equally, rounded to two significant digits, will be 0.99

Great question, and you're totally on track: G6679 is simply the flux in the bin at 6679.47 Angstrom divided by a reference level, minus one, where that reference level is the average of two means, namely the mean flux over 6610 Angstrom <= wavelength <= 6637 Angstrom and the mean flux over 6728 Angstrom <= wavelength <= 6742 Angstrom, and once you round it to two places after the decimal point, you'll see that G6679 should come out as -0.15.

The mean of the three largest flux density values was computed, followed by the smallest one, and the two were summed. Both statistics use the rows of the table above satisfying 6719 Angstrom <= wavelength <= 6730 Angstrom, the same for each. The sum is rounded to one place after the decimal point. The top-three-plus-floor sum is 46.2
